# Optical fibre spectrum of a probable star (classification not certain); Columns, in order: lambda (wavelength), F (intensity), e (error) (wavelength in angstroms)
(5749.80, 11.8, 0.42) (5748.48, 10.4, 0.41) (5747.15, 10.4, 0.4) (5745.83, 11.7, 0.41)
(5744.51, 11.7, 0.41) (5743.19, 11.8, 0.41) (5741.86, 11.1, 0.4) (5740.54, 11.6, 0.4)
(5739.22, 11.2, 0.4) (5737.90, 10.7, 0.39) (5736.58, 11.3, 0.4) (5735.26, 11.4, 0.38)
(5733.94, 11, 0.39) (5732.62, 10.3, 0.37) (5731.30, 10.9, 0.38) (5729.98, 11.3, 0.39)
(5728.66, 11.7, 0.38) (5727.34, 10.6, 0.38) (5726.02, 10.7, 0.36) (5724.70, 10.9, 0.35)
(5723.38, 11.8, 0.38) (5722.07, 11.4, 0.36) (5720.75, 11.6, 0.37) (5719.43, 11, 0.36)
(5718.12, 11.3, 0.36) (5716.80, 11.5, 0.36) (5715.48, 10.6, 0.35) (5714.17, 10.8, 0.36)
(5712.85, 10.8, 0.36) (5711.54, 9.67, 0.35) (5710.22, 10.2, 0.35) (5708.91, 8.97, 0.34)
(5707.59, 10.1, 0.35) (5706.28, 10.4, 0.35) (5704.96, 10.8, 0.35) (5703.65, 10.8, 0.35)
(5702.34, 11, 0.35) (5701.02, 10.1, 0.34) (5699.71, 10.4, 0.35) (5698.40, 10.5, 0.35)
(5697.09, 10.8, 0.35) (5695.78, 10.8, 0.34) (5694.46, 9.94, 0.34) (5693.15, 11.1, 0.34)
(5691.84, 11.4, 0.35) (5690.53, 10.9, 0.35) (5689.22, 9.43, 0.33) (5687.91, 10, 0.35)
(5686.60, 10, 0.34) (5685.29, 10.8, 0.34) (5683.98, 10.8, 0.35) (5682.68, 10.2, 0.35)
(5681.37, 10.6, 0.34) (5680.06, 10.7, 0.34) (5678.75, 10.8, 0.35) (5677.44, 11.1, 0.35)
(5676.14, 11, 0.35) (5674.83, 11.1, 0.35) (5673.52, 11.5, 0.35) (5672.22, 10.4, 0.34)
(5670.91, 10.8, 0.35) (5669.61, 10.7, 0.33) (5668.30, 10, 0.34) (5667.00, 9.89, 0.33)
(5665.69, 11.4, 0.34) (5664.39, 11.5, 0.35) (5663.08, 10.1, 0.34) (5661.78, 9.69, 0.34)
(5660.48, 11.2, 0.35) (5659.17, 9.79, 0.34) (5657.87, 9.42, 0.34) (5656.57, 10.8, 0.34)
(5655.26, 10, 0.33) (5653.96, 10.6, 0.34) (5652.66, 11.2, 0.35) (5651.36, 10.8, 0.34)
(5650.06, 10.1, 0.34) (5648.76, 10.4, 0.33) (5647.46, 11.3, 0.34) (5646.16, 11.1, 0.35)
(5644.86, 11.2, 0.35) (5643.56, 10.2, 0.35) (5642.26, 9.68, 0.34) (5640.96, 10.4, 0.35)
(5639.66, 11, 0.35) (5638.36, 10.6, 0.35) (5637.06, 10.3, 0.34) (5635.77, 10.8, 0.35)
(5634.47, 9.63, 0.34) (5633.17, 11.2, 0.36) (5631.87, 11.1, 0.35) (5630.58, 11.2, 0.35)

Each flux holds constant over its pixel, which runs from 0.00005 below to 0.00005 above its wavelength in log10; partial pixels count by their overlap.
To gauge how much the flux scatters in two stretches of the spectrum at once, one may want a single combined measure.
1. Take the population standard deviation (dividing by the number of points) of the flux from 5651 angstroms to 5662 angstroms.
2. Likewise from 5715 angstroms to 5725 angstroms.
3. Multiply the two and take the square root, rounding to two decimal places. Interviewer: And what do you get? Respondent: 0.49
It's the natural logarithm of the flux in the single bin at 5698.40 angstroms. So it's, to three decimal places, 2.351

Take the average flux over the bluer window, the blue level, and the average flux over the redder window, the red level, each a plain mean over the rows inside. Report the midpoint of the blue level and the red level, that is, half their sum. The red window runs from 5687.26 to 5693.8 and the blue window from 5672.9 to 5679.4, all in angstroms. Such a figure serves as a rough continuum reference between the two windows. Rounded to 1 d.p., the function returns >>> 10.8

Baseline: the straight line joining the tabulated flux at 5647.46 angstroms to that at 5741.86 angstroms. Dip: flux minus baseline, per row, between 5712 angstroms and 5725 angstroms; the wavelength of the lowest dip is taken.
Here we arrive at 5715.48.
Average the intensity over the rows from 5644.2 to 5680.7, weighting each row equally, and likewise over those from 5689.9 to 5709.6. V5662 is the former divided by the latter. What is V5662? 1.01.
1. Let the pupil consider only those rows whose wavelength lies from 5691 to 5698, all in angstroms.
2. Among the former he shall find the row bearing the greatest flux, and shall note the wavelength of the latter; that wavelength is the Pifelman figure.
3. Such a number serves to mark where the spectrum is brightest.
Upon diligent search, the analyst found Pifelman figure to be 5691.84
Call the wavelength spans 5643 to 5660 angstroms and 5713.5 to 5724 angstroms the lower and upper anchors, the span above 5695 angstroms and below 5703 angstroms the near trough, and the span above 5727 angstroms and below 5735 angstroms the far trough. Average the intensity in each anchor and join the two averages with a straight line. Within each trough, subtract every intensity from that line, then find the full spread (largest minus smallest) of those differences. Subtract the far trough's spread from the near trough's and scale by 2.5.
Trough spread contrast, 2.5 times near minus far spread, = -1.4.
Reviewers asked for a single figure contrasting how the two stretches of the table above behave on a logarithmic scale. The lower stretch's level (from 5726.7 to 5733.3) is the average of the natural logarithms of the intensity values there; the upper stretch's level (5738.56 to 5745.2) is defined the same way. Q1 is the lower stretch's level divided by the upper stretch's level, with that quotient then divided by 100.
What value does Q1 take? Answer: 0.0098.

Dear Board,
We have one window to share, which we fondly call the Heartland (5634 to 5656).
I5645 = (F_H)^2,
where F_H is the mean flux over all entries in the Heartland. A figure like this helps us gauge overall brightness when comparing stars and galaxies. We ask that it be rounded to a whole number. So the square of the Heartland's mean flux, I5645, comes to 111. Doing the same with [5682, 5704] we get 111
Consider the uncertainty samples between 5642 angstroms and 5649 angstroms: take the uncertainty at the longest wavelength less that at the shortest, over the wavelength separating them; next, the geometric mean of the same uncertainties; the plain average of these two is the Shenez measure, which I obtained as 0.1709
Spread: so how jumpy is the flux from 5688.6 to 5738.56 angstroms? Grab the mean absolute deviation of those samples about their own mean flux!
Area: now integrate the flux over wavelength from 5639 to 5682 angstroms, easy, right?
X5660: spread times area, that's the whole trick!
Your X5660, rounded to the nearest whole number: 212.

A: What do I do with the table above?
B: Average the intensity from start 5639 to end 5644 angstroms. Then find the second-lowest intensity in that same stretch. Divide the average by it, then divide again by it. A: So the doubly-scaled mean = 0.099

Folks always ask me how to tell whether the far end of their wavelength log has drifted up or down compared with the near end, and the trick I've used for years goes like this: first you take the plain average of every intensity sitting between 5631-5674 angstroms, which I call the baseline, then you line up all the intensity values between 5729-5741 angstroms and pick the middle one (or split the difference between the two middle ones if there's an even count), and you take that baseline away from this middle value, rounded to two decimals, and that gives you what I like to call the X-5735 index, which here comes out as 0.63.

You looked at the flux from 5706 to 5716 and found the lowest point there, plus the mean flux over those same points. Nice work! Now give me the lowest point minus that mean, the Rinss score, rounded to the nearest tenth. -1.2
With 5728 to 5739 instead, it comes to -0.8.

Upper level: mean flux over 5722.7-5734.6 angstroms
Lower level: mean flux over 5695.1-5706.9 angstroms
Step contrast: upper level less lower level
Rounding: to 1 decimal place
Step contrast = 0.4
